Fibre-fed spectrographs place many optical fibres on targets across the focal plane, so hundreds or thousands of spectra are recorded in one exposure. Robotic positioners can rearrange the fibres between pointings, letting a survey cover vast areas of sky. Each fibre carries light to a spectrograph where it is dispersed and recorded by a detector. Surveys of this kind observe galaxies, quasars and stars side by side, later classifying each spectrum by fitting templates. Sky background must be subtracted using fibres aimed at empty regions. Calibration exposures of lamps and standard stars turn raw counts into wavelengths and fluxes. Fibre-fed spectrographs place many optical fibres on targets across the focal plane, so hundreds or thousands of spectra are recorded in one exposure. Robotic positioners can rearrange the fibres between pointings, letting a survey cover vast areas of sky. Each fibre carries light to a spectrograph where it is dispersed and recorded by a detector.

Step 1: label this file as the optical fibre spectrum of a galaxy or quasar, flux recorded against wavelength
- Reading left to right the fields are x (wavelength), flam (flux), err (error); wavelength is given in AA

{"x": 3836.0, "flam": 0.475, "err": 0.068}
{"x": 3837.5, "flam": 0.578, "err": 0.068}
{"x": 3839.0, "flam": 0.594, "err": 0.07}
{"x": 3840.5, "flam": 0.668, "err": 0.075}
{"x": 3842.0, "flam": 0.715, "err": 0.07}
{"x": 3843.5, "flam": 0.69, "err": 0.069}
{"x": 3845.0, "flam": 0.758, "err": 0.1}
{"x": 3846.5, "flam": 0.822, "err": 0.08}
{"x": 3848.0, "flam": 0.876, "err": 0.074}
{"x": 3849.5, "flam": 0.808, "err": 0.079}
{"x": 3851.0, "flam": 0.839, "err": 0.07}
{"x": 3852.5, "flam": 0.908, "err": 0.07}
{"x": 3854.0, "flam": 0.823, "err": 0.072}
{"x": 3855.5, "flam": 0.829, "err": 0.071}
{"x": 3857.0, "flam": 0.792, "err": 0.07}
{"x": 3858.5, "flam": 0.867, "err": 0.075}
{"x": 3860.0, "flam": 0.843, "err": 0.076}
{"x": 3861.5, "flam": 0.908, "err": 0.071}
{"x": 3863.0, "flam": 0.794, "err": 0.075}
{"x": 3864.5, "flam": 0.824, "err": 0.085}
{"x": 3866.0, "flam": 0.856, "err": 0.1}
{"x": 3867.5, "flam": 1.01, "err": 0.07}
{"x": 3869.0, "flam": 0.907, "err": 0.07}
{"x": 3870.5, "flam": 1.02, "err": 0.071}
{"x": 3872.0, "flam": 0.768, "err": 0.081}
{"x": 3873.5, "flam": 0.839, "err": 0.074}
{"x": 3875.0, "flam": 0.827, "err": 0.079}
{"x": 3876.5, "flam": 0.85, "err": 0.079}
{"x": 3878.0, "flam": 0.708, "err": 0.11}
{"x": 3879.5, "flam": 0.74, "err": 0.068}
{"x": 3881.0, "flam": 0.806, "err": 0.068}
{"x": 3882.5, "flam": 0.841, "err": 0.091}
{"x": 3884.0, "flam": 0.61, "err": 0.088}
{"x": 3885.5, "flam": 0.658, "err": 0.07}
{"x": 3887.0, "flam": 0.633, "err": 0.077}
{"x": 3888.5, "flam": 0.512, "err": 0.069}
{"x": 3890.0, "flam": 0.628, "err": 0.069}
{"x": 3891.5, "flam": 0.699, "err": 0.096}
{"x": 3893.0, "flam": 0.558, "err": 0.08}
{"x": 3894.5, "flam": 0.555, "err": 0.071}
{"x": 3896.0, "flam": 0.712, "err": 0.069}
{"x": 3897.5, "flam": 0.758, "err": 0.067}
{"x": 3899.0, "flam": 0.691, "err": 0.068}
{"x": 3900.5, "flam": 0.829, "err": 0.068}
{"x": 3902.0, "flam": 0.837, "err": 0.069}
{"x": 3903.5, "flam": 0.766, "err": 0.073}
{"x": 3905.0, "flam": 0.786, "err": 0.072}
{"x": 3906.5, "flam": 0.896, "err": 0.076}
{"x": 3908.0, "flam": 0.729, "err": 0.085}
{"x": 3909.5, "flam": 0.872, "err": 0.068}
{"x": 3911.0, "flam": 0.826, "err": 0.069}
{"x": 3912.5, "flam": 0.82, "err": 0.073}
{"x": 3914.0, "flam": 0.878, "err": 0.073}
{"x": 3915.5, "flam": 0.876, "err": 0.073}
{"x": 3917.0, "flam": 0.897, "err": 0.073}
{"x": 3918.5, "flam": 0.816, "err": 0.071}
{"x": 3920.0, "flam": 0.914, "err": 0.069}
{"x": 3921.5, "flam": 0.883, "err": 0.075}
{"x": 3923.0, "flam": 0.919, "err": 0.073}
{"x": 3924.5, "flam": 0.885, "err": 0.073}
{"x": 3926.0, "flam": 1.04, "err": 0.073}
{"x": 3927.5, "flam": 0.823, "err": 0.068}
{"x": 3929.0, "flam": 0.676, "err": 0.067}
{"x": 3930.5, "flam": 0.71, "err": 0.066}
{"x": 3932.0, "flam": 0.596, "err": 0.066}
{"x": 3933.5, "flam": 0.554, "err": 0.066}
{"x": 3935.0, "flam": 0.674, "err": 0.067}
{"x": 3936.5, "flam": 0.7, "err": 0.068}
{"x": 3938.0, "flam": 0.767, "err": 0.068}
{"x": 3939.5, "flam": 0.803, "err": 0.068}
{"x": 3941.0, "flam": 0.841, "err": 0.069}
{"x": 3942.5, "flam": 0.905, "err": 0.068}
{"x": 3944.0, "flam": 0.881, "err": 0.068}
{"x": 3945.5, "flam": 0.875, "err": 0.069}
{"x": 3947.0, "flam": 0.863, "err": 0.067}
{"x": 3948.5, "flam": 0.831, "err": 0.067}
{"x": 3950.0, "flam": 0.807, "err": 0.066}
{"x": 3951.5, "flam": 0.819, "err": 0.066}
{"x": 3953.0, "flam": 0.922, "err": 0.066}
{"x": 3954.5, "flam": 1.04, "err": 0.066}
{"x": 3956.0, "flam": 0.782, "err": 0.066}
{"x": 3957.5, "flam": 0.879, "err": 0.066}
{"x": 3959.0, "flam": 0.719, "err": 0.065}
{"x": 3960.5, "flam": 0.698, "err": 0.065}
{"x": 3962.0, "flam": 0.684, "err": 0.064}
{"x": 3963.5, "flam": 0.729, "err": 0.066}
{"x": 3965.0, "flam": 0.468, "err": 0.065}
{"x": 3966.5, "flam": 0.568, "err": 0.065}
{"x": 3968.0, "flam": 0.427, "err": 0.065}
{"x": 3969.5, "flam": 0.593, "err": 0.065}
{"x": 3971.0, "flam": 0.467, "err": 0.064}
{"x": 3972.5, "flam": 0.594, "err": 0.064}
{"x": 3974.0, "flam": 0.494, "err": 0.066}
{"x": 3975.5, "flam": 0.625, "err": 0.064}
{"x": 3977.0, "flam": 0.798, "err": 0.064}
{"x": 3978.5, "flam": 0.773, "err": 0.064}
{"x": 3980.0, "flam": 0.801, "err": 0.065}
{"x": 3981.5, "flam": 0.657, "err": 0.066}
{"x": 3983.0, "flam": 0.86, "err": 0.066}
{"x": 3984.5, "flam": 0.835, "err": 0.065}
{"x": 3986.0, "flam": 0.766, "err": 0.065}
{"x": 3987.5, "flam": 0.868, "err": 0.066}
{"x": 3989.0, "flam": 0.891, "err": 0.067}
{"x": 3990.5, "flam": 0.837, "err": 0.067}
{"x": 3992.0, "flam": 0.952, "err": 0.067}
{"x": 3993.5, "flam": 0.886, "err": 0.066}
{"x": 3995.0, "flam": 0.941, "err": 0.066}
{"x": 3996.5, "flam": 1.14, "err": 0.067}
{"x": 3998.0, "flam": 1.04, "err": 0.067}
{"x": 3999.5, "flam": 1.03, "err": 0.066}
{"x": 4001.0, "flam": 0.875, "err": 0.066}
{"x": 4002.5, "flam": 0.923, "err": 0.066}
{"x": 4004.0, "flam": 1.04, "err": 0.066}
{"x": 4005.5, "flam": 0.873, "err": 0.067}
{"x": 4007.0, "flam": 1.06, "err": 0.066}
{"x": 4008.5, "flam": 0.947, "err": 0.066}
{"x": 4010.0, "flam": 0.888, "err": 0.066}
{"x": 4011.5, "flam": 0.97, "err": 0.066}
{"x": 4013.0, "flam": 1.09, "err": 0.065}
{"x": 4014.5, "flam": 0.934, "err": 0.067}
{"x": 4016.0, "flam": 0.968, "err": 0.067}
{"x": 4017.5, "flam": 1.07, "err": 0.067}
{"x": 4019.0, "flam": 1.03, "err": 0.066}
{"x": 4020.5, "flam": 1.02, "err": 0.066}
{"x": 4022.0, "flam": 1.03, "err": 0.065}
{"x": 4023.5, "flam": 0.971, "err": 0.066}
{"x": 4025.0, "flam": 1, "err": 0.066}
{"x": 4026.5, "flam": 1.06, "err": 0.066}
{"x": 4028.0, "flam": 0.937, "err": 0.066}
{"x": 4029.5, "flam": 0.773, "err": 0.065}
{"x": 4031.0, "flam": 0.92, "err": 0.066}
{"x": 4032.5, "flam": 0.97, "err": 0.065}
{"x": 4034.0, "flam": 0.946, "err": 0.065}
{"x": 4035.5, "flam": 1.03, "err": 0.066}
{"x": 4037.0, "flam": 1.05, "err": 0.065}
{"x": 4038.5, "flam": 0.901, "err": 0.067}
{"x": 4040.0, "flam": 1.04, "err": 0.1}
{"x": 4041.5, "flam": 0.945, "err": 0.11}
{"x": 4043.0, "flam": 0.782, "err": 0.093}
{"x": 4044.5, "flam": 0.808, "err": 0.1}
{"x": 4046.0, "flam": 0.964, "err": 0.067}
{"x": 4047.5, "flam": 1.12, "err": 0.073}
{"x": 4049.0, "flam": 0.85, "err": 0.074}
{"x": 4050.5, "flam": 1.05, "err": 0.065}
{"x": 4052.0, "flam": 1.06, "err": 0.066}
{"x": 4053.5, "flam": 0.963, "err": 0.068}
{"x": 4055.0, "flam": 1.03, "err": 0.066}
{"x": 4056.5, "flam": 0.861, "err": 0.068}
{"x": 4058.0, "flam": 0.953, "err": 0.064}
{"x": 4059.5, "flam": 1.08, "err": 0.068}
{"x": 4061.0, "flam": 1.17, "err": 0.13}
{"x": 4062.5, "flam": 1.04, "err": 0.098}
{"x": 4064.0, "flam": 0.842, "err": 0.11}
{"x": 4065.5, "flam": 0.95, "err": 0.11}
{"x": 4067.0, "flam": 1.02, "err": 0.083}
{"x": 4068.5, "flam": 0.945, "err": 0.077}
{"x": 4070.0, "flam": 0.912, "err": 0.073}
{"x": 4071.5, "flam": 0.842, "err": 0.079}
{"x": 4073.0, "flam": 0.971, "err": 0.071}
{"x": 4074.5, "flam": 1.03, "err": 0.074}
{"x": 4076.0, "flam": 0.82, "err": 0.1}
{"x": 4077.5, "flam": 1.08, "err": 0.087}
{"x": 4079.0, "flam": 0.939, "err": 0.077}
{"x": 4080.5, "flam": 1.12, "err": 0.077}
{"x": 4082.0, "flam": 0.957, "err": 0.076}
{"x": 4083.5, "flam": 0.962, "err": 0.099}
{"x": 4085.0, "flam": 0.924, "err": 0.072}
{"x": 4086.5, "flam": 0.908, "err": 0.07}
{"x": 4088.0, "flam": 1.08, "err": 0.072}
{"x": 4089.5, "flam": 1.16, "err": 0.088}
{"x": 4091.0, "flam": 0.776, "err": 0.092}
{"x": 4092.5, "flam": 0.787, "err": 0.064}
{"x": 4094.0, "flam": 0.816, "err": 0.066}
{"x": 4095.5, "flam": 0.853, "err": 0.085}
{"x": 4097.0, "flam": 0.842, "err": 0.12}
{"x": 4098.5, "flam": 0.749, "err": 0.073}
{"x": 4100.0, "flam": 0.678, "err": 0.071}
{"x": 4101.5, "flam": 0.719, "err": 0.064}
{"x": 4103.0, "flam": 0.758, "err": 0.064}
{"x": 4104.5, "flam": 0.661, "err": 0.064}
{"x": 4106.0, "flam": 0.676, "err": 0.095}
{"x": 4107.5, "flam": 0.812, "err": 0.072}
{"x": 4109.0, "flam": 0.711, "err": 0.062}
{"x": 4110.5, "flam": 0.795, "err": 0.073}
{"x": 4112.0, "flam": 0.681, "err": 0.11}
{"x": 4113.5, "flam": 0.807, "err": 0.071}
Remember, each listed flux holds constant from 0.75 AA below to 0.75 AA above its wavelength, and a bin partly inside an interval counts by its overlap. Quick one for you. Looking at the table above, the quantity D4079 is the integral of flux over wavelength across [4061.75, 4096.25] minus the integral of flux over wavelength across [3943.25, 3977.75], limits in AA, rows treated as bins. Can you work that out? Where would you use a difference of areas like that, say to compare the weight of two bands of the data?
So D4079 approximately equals 8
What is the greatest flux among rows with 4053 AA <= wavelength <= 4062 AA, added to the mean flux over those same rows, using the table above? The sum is 2.18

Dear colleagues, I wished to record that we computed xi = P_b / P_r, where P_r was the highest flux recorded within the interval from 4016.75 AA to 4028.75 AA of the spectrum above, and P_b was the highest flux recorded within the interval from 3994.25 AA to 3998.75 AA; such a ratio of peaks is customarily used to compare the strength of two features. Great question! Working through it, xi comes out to 1.07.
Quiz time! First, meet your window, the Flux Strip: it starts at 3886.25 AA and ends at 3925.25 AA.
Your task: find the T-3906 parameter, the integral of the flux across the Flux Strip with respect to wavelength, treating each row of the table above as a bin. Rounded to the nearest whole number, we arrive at 30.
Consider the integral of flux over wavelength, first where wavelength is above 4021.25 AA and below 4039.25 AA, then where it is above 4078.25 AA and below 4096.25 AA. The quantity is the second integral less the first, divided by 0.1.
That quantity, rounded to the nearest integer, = -5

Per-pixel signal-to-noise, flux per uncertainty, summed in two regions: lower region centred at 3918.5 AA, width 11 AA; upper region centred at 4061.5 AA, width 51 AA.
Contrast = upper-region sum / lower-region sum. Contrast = 4.9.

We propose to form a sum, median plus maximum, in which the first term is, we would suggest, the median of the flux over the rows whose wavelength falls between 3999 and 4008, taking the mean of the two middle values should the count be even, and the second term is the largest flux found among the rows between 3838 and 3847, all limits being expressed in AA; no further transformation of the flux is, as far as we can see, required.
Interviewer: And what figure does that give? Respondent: 1.80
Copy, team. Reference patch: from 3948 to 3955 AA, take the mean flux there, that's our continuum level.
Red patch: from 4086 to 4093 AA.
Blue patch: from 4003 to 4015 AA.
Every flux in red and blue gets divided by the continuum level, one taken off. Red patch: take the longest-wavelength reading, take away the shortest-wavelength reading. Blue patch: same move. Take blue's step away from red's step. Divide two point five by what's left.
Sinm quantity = -147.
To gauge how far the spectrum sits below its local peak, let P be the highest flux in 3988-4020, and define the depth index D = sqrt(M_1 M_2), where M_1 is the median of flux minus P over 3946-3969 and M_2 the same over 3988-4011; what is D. 0.267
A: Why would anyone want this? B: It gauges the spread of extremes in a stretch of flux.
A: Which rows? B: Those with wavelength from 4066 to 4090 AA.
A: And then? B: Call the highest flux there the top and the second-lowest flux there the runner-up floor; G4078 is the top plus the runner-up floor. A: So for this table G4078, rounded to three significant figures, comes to 2.00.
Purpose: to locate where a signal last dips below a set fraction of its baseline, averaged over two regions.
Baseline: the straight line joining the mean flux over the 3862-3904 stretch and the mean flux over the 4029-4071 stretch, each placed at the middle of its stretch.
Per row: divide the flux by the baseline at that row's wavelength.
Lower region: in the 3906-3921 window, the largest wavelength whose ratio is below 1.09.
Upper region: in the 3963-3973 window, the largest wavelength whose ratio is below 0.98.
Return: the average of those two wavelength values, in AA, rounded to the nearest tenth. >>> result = 3945.5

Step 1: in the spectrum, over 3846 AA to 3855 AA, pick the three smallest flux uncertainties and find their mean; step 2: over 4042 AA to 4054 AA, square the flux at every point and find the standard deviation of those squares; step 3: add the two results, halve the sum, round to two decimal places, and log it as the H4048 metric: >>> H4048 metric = 0.15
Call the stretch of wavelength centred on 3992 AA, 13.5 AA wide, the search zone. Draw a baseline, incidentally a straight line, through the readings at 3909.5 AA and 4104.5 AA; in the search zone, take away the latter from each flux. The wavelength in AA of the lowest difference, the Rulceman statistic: 3986.0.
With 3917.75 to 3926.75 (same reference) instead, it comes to 3918.5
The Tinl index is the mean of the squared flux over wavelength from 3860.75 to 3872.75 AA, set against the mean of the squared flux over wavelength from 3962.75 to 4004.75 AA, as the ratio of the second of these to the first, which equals 0.8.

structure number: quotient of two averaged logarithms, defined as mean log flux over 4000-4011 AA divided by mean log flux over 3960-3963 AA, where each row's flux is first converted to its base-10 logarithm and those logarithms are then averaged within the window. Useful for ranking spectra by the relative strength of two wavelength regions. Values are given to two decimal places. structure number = 0.16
